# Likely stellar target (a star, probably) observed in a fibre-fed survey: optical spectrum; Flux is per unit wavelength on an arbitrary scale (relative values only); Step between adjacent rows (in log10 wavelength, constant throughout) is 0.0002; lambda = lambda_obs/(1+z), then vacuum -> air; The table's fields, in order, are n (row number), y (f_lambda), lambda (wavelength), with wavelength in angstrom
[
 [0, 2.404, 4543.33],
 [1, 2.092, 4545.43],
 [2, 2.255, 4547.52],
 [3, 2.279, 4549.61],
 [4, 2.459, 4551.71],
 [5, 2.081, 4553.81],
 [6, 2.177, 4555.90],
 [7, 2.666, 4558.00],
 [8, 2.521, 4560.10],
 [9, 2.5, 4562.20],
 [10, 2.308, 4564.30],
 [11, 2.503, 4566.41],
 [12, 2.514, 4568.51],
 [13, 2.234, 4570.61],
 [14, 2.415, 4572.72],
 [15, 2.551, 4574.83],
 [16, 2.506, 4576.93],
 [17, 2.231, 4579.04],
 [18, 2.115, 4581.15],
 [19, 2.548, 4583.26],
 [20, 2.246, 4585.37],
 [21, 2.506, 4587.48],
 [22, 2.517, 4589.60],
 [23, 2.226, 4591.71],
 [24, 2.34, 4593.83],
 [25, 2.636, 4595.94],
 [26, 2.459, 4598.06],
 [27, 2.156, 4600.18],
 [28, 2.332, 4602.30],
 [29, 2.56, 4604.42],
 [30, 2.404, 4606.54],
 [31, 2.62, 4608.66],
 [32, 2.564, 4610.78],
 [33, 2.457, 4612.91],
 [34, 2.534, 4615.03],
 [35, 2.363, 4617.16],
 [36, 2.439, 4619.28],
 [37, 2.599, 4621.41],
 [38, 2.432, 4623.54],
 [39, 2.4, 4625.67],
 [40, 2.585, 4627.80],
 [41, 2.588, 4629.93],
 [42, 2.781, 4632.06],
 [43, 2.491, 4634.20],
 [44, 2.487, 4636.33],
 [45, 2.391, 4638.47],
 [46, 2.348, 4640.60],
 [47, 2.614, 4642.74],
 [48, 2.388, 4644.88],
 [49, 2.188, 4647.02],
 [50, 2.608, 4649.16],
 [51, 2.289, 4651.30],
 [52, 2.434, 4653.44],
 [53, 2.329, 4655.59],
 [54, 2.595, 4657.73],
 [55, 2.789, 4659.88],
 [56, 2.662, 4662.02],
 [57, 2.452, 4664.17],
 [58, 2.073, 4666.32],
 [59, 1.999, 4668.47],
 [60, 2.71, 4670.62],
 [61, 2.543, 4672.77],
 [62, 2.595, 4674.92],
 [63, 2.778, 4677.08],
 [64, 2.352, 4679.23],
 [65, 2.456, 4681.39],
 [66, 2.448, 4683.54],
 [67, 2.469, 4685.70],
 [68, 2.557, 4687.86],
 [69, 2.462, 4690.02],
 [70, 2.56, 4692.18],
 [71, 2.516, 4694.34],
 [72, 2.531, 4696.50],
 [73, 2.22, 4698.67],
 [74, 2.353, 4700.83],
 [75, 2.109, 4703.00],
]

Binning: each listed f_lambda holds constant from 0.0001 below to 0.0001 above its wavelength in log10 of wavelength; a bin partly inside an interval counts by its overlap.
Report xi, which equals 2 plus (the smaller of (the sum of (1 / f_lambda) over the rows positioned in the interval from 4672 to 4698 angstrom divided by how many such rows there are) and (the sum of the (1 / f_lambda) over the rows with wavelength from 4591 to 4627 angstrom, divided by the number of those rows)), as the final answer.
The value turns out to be 2.40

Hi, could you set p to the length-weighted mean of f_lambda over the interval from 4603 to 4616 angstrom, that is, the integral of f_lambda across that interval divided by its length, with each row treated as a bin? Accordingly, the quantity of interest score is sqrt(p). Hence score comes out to 1.59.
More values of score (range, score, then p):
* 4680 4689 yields 1.57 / 2.48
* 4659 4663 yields 1.65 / 2.73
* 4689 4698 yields 1.58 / 2.50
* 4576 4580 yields 1.54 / 2.37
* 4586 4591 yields 1.57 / 2.47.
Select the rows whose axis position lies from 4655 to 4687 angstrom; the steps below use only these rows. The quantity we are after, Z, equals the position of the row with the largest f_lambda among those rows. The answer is 4659.88 angstrom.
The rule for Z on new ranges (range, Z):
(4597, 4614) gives 4608.66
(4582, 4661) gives 4659.88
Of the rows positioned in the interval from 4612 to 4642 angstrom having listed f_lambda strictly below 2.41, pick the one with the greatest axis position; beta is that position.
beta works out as 4640.60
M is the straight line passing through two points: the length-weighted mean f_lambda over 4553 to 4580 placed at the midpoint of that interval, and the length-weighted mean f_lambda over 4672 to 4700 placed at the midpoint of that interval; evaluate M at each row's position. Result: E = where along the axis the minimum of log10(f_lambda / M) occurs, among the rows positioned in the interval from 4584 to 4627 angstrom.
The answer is 4600.18 angstrom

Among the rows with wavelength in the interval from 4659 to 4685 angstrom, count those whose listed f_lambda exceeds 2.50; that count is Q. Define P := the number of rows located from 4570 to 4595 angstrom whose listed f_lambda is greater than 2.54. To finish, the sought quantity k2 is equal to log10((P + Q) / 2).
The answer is 0.60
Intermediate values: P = 2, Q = 6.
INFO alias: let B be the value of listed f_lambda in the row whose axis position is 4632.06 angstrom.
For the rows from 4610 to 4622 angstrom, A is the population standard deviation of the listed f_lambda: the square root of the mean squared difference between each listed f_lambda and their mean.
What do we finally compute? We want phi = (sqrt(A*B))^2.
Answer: 0.22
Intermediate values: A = 0.08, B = 2.781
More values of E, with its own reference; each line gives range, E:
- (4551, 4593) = 4553.81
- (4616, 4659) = 4647.02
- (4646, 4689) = 4668.47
